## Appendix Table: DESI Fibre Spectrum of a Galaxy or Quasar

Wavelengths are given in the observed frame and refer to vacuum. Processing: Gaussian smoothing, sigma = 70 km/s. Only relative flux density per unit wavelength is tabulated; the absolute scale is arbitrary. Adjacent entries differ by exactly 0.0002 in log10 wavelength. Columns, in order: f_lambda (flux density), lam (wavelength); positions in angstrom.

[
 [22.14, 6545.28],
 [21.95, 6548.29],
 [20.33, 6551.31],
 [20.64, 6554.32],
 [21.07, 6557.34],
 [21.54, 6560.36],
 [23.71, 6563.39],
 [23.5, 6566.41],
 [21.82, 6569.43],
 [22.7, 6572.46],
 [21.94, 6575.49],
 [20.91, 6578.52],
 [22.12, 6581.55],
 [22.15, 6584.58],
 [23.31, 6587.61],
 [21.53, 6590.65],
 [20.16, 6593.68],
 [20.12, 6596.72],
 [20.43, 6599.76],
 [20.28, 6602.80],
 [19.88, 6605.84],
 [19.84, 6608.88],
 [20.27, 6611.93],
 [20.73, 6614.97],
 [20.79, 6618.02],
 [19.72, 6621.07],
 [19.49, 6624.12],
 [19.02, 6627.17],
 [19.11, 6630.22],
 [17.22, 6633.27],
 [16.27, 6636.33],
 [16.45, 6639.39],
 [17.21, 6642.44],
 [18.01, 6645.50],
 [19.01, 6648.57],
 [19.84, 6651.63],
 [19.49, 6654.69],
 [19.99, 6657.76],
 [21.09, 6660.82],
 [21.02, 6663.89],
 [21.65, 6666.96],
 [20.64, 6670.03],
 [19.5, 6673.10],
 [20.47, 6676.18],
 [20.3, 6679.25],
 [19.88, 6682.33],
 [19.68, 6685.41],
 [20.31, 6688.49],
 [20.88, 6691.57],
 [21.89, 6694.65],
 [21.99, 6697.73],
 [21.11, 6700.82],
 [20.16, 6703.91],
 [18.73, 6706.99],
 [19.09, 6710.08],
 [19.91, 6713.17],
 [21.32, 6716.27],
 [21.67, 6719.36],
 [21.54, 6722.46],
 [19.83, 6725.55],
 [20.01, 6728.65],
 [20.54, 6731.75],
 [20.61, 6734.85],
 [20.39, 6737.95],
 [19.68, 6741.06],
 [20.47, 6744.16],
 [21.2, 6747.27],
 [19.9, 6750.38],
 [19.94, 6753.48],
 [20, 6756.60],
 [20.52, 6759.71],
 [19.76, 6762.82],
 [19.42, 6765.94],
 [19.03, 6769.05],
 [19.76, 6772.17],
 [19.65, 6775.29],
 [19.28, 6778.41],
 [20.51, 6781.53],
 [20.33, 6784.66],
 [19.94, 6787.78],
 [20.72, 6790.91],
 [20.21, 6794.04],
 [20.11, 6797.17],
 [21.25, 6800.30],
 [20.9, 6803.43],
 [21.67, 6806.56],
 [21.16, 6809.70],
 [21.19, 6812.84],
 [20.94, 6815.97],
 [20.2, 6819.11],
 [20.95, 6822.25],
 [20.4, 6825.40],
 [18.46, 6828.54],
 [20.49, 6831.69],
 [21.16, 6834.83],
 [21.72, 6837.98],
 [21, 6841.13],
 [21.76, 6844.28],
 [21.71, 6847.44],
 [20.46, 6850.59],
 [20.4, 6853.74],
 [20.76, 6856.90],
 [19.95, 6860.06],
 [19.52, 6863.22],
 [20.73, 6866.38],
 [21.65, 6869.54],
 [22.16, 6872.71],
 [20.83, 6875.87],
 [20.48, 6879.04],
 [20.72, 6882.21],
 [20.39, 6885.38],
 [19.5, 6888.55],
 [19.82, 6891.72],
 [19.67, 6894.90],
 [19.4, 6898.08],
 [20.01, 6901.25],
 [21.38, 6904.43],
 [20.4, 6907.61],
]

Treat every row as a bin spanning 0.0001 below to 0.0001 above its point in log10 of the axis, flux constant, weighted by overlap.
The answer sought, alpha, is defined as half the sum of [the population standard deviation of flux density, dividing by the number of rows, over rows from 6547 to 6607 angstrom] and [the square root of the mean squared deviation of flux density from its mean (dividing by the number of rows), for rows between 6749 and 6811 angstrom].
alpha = 0.91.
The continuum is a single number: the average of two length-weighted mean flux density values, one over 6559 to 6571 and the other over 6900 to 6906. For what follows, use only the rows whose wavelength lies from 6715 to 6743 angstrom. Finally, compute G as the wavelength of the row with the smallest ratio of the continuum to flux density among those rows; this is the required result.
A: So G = 6719.36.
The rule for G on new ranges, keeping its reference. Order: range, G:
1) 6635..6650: 6648.57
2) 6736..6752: 6747.27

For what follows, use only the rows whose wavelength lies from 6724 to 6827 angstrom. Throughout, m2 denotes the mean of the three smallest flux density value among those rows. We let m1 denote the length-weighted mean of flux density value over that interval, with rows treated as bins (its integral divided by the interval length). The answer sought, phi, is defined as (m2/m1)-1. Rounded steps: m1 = 20.3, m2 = 19.2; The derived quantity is -0.05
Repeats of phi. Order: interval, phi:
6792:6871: -0.07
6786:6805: -0.02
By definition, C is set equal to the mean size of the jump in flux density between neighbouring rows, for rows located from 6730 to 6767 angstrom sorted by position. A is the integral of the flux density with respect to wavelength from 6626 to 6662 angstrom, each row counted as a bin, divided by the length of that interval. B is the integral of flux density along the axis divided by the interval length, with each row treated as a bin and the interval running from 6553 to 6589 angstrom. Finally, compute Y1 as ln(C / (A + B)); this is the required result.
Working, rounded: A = 18.5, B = 22.1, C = 0.50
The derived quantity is -4.4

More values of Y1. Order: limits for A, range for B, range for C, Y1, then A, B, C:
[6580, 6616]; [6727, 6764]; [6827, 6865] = -4.1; 20.9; 20.3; 0.70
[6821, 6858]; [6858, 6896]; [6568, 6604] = -4.0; 20.8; 20.5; 0.79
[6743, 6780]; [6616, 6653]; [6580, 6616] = -4.2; 19.9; 18.5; 0.56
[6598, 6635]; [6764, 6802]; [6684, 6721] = -3.9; 19.7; 20.0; 0.77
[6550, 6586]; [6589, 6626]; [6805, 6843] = -4.0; 21.9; 20.3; 0.80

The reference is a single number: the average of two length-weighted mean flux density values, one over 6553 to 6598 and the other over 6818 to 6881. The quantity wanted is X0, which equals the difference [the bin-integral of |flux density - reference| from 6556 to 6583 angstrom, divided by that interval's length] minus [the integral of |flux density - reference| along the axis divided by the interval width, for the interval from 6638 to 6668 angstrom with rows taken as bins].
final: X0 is -1.00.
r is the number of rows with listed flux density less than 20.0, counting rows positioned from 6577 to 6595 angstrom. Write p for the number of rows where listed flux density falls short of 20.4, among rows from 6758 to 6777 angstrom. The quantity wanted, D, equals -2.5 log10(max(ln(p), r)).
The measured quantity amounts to -0.52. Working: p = 5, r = 0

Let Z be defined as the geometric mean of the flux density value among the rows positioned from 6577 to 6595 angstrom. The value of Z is 21.7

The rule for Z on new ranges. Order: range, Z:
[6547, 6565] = 21.5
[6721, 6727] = 20.7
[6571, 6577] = 22.3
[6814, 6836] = 20.4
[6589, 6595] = 20.8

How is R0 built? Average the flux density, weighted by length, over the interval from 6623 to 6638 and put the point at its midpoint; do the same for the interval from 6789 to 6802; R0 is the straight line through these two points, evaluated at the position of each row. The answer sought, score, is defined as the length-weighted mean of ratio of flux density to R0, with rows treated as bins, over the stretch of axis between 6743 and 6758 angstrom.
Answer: 1.02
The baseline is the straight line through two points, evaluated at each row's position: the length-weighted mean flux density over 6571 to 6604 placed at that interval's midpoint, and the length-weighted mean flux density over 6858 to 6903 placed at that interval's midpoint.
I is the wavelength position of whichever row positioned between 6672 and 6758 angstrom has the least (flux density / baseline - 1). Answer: 6706.99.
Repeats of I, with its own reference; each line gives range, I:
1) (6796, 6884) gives 6828.54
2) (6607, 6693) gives 6636.33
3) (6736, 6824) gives 6769.05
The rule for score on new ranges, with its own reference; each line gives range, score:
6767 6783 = 0.97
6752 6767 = 0.99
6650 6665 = 1.09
